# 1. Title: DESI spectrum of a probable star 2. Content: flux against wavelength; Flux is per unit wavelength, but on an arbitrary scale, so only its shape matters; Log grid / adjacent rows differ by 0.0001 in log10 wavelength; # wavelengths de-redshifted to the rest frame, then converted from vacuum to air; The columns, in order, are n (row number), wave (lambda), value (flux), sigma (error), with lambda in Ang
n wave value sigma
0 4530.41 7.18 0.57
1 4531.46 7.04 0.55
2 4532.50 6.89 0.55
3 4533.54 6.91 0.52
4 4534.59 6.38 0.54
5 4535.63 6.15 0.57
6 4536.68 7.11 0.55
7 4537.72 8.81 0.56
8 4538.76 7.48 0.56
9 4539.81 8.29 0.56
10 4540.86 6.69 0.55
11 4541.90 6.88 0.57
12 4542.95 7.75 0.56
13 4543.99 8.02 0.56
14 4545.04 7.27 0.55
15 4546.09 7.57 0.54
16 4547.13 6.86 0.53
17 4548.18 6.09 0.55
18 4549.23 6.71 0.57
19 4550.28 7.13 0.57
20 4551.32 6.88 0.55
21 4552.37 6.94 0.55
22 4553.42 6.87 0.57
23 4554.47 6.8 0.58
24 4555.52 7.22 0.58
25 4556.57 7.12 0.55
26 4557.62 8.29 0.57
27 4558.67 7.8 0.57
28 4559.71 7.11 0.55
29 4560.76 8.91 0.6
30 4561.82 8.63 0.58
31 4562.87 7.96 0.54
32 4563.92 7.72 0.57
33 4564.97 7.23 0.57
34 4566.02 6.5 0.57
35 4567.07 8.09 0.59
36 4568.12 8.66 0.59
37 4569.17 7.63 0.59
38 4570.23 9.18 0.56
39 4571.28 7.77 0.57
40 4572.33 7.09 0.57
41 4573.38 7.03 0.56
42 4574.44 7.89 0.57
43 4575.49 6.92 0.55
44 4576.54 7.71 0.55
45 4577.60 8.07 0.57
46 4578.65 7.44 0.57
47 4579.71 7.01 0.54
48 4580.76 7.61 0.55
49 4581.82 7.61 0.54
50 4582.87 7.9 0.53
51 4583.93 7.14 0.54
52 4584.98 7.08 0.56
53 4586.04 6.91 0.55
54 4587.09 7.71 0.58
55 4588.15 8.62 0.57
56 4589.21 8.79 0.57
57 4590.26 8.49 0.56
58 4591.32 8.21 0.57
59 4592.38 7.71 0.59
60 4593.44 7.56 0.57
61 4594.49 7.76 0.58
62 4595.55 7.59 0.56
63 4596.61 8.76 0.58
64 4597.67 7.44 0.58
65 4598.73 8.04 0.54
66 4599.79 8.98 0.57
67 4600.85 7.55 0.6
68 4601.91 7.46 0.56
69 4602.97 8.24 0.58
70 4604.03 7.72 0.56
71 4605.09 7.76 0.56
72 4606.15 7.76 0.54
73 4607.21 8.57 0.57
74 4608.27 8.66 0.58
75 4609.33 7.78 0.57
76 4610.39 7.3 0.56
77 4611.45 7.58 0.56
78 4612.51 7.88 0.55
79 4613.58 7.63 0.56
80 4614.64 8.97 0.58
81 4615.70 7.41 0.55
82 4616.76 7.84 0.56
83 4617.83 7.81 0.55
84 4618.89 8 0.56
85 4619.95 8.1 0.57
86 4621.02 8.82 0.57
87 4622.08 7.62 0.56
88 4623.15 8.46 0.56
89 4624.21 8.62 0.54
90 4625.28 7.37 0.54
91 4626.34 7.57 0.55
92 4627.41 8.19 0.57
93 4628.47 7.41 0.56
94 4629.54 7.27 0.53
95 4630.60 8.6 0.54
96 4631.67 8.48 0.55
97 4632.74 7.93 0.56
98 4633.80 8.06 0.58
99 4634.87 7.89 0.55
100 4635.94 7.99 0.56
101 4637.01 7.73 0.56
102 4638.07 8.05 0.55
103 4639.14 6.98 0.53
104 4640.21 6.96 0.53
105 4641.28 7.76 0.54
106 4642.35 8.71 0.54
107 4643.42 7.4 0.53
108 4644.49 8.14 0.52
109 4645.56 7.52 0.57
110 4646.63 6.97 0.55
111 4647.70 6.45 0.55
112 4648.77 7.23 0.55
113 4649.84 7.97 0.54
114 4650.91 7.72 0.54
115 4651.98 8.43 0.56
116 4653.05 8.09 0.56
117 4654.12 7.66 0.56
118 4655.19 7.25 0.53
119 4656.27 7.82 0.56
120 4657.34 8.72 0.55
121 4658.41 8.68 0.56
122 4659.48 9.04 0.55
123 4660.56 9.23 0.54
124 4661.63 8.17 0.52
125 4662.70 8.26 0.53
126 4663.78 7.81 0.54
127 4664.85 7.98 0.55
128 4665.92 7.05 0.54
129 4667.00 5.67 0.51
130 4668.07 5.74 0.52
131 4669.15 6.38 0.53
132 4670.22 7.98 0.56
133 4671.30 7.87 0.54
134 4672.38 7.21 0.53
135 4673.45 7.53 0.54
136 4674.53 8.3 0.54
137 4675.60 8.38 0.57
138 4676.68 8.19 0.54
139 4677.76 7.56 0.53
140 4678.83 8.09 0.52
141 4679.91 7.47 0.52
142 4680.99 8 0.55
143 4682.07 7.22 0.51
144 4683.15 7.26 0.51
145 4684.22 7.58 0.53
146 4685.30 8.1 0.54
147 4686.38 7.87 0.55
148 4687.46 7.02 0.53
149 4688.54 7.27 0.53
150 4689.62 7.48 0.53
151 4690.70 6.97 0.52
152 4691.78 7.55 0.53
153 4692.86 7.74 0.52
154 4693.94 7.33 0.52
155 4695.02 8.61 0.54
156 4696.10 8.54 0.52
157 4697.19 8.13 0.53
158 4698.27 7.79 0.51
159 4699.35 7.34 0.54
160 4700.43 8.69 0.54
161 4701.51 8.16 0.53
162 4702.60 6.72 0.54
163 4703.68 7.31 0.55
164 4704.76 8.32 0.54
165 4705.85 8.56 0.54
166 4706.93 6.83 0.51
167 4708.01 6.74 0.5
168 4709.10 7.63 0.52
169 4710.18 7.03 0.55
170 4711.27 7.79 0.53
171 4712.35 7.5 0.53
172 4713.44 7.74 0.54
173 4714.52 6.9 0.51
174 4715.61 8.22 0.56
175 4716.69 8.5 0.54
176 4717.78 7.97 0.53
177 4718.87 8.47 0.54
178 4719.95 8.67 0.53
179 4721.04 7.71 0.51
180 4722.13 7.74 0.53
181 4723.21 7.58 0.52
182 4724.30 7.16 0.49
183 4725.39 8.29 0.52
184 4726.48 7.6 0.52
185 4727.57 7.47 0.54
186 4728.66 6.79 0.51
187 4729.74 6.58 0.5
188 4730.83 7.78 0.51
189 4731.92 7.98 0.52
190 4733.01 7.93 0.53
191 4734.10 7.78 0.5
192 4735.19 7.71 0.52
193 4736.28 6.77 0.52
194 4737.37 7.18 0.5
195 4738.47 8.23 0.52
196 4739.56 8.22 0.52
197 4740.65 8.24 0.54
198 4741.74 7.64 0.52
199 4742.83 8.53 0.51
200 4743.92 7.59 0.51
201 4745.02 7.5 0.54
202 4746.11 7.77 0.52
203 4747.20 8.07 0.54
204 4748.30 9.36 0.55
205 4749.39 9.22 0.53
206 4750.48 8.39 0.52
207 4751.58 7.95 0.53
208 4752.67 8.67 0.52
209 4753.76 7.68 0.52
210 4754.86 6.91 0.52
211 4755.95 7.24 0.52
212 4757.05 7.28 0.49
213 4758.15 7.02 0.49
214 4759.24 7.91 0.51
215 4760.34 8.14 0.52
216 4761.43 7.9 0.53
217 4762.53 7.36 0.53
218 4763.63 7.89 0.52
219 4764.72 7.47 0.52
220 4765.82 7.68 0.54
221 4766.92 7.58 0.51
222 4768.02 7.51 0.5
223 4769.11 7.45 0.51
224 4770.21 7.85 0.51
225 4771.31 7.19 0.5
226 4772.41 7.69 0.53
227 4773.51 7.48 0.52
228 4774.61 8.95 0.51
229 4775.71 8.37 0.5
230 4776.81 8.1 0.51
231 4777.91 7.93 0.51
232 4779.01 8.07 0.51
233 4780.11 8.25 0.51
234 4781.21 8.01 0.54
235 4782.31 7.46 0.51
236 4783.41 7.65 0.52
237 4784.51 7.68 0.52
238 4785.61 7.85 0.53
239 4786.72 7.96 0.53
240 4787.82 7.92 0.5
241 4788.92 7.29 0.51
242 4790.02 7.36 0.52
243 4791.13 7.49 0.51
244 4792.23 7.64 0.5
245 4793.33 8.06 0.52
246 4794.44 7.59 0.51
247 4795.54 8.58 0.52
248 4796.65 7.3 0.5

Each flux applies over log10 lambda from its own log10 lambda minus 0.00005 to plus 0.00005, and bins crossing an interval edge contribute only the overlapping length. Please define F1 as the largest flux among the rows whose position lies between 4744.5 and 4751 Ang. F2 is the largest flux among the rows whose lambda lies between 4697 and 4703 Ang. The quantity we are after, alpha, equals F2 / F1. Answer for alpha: 0.93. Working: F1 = 9.36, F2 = 8.69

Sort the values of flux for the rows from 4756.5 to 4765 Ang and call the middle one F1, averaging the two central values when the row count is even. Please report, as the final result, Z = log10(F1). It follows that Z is 0.89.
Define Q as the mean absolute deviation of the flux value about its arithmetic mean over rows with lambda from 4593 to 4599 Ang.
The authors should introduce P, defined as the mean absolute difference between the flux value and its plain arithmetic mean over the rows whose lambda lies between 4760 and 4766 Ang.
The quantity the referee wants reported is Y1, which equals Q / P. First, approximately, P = 0.24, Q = 0.36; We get 1.5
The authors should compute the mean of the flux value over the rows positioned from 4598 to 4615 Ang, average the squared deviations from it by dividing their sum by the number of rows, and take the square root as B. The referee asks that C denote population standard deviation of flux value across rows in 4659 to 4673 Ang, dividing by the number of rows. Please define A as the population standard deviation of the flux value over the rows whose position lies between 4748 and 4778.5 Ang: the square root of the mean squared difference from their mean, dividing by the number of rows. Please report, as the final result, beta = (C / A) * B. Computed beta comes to 0.91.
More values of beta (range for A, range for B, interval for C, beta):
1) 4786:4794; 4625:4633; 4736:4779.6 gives 0.99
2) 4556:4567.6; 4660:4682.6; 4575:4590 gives 0.70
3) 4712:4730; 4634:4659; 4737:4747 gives 0.41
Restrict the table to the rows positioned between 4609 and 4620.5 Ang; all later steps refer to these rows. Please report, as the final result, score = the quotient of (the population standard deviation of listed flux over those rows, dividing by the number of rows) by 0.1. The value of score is 4.2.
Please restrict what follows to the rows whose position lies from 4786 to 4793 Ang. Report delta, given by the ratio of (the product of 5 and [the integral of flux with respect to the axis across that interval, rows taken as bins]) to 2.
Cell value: 134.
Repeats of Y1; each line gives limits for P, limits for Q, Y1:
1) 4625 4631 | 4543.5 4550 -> 1.2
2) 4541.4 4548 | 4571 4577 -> 1.0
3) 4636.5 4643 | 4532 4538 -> 1.3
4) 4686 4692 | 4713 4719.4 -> 1.6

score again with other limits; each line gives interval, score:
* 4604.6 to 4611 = 4.8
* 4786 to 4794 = 2.9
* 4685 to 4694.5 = 3.6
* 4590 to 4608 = 4.7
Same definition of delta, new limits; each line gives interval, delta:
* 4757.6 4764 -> 123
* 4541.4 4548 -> 121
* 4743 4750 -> 145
